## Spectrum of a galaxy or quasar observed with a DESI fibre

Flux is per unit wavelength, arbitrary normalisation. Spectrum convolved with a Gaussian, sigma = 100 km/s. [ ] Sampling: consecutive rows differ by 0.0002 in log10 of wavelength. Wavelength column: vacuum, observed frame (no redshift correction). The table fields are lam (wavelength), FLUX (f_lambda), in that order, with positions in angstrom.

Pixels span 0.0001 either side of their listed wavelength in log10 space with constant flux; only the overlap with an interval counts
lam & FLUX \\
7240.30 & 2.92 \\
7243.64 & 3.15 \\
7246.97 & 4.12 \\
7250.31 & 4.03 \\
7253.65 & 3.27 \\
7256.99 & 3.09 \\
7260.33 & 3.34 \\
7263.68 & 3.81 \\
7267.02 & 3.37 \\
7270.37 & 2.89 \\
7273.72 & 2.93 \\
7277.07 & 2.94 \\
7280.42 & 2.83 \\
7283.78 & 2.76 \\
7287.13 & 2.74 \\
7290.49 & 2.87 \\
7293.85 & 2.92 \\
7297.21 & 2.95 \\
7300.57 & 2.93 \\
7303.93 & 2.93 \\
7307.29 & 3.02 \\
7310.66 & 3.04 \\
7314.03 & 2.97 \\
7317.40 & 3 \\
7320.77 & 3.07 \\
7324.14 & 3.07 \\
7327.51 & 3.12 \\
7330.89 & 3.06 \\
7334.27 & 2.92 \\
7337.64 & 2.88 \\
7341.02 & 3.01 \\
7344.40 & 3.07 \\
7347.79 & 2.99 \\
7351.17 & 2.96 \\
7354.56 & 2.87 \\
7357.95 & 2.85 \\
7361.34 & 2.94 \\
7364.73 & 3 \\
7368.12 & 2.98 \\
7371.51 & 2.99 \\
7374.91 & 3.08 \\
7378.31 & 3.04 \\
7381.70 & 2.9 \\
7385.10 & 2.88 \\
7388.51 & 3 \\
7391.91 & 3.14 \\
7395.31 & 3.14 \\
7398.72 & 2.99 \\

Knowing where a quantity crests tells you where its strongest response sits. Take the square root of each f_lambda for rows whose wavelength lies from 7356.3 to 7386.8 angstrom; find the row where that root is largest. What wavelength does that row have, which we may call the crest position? 7374.91 angstrom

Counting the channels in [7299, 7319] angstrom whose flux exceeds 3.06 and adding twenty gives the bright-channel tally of 20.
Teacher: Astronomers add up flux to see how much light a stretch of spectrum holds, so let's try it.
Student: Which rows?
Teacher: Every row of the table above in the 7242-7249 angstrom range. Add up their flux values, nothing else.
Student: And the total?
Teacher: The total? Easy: 7.27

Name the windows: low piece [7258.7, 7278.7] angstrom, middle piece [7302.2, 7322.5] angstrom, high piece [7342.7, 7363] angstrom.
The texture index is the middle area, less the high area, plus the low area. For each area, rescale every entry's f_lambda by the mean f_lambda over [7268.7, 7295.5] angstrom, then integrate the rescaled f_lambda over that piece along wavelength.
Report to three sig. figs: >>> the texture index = 22.9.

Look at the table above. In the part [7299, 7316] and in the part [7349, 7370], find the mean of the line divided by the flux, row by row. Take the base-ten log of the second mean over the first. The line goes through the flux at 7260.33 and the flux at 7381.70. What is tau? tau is -0.020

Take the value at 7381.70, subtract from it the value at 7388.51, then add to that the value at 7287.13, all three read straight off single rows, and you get 2.6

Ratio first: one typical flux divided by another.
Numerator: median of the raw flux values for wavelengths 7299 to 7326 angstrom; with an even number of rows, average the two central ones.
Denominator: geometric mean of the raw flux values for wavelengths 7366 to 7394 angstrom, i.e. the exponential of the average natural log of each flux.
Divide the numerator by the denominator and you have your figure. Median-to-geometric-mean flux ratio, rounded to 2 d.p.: 1.00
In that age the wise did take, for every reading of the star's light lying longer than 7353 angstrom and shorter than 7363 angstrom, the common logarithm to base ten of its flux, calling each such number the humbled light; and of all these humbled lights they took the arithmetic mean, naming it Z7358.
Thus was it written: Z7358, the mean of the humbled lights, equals 0.460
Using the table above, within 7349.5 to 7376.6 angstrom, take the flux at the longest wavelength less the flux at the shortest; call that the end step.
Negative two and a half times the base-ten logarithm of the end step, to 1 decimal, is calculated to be 2.3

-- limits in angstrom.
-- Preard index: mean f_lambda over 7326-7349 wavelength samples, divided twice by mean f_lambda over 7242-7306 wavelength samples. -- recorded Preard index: 0.303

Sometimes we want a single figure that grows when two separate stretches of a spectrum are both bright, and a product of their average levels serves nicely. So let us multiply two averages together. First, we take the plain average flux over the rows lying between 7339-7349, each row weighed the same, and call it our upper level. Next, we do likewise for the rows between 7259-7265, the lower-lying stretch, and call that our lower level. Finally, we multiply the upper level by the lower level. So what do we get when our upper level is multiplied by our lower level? 10.8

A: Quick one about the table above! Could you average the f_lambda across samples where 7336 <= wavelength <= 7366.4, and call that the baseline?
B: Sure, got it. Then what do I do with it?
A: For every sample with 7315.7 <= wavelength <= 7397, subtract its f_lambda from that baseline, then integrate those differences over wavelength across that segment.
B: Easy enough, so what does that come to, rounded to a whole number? -4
